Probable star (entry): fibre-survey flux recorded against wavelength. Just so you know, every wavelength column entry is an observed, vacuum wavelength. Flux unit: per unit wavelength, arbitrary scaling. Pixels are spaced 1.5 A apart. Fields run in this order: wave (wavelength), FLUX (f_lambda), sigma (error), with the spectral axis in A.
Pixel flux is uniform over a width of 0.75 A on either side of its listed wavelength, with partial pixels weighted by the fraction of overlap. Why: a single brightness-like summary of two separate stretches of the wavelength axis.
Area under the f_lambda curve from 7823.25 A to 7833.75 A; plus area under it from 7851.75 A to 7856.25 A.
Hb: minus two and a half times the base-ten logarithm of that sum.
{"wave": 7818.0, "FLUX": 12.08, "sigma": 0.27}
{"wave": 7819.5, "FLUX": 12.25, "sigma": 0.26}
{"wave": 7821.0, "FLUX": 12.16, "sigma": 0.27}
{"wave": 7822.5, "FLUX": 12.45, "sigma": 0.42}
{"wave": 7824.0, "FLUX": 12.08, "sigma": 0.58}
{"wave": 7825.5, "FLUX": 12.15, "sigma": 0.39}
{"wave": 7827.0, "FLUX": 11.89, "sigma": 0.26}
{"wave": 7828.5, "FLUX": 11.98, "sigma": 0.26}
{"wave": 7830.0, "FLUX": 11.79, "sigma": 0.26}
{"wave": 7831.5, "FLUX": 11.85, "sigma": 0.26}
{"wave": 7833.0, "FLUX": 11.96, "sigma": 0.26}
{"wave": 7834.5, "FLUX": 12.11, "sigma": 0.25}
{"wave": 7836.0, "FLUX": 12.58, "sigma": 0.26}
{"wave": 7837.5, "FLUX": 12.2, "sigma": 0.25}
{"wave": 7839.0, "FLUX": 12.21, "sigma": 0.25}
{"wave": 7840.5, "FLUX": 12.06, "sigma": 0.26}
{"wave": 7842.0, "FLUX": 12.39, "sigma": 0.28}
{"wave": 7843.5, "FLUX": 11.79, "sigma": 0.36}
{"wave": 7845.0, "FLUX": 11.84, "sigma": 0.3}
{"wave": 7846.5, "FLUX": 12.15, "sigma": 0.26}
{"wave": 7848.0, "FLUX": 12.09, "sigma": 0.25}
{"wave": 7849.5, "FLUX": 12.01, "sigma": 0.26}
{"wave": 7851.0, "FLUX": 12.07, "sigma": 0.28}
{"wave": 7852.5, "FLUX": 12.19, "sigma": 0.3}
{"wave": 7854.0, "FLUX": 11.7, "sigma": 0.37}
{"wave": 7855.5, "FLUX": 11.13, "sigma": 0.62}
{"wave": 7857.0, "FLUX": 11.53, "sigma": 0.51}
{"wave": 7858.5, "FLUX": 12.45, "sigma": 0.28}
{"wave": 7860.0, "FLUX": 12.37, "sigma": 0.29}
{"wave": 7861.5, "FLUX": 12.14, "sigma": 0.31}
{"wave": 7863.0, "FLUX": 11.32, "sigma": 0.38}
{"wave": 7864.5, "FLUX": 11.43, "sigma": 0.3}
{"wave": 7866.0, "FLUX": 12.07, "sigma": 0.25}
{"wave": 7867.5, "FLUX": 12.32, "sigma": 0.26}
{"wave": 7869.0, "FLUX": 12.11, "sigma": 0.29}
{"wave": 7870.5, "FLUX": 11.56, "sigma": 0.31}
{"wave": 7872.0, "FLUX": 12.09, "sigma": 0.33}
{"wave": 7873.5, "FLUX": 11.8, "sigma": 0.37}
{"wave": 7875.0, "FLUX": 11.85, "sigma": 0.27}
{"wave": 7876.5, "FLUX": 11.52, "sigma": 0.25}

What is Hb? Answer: -5.63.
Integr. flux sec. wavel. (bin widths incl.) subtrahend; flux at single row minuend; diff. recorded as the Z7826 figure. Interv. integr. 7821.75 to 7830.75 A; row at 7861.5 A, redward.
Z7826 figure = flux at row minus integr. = -96.4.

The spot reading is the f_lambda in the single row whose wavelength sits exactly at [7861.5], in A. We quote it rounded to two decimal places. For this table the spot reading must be 12.14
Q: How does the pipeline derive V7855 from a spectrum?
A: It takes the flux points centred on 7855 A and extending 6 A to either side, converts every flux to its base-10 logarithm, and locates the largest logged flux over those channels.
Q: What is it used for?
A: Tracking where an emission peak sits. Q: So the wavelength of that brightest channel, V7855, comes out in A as 7858.5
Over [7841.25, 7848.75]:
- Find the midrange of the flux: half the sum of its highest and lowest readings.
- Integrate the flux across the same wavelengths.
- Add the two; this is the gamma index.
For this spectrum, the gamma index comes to 102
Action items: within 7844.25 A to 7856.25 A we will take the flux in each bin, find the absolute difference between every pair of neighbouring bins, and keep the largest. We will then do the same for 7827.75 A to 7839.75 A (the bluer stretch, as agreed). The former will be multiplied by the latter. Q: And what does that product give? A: 0.27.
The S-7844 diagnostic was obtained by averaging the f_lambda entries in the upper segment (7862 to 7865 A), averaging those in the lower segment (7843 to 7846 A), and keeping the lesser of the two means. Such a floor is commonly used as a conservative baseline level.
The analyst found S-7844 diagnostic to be 11.4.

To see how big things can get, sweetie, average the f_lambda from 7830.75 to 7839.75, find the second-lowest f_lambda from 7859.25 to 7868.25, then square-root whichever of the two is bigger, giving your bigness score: 3.49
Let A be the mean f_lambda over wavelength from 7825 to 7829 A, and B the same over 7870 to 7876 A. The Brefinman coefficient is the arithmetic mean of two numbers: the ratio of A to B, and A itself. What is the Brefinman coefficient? 6.51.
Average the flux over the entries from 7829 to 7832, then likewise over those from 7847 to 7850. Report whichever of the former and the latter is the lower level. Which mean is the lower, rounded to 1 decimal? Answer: 11.8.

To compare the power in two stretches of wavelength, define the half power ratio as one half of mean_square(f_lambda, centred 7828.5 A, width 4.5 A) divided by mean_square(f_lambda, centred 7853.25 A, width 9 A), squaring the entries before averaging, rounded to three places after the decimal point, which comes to 0.509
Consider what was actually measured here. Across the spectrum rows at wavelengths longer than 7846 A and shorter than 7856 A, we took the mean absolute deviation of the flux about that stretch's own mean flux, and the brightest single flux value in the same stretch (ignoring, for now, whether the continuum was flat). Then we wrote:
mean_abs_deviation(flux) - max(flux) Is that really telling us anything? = -11.9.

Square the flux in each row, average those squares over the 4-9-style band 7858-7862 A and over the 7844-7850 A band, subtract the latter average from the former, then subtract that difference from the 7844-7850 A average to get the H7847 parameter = 137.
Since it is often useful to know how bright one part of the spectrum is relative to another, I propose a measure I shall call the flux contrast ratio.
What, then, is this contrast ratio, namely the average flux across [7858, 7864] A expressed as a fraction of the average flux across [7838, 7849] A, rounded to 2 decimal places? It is 1.00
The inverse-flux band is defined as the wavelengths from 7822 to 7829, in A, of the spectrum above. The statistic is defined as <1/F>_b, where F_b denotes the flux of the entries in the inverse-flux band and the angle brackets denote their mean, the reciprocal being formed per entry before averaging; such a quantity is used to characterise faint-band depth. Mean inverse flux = 0.0826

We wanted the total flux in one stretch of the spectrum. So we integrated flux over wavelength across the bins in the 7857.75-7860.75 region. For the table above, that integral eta 37.2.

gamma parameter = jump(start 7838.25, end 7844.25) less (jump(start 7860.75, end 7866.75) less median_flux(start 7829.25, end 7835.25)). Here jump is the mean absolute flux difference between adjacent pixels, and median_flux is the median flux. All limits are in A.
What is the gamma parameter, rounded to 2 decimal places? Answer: 11.74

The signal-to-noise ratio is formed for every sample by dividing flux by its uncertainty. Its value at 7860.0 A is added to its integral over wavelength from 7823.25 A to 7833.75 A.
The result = 464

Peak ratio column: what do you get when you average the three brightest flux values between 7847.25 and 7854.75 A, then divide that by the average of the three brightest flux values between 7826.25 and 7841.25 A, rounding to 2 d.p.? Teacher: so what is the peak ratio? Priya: 0.98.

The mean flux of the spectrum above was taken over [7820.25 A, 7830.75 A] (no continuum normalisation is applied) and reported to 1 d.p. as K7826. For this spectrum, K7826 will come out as 12.1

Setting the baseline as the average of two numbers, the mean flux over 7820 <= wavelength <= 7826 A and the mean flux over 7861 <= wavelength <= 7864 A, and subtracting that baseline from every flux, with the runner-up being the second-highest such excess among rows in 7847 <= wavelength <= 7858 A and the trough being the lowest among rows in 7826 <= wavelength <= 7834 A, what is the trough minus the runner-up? -0.30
